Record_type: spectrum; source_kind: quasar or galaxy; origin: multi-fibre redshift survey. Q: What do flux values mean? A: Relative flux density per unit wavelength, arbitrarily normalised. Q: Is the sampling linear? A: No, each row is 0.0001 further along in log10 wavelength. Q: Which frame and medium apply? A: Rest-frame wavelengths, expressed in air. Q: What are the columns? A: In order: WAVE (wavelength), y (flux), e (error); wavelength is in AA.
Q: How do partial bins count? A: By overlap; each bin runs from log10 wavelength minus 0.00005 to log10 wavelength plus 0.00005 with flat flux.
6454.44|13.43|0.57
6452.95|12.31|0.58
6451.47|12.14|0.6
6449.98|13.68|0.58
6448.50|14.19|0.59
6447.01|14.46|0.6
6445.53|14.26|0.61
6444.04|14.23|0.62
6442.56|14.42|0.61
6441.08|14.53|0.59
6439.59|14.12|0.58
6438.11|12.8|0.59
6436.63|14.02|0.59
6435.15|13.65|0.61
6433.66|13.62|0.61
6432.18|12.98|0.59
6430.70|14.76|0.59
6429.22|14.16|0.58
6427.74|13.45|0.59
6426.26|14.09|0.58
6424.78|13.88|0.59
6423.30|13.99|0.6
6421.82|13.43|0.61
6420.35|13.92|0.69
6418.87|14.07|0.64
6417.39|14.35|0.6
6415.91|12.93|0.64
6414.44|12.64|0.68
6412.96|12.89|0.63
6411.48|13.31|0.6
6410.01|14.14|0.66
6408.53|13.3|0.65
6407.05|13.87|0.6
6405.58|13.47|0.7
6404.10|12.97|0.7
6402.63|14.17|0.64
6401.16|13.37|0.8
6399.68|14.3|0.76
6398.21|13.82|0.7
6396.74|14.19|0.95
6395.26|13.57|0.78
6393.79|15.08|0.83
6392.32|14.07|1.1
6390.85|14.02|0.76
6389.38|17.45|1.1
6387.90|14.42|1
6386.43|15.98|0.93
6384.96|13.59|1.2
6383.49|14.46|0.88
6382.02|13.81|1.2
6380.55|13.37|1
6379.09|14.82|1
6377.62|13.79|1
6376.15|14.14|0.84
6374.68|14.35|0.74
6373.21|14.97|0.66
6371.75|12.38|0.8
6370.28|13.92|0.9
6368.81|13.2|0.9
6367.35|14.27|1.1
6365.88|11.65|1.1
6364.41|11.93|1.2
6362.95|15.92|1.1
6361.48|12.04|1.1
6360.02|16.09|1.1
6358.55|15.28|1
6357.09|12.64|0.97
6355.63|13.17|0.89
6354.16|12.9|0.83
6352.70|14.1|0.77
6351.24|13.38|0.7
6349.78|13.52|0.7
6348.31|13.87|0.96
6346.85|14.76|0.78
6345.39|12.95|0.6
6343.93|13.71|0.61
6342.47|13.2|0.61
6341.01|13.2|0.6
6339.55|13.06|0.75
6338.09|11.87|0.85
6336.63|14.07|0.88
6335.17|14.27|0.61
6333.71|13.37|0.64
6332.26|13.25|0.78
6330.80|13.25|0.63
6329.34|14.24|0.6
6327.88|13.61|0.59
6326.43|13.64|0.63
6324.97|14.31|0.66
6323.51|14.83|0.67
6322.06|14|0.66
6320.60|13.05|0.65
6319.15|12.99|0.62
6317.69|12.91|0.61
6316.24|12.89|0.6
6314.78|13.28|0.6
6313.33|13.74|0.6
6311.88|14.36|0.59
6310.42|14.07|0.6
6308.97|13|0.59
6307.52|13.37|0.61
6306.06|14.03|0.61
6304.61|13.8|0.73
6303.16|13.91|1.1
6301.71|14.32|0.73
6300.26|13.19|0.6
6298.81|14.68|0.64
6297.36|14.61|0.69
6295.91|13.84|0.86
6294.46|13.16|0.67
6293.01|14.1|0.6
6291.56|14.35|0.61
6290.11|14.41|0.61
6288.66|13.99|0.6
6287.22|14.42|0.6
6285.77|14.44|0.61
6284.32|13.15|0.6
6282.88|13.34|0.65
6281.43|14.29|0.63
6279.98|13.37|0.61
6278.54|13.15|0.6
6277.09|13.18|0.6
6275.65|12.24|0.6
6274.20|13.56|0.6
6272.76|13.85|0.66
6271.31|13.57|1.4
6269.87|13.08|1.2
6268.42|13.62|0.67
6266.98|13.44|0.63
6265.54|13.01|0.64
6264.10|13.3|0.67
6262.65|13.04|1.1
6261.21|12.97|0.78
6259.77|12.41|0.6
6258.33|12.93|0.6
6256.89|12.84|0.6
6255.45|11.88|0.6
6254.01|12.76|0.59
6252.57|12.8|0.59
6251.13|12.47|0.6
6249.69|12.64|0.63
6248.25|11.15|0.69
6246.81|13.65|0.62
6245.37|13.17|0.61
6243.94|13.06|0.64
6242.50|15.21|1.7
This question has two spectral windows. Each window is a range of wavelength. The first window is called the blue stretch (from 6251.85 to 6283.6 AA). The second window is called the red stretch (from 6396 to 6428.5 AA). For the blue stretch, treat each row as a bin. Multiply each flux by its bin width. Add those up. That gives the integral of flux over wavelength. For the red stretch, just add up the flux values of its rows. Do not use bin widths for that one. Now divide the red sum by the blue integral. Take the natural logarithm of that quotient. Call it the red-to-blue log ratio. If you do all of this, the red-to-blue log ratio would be -0.33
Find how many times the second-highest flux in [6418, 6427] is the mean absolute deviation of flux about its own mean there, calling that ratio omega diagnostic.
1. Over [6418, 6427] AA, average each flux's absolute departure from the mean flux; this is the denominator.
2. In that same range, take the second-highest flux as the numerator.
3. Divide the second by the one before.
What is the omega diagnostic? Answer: 87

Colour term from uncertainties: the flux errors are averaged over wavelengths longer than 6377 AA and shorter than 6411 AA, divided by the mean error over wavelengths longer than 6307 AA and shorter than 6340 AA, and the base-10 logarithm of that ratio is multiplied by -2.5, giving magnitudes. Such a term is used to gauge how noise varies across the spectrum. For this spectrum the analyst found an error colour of -0.31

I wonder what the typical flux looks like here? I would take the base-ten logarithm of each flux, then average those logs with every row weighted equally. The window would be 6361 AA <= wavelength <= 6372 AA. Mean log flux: 1.12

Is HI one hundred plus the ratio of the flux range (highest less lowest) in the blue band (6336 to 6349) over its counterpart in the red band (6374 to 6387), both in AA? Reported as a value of 101.1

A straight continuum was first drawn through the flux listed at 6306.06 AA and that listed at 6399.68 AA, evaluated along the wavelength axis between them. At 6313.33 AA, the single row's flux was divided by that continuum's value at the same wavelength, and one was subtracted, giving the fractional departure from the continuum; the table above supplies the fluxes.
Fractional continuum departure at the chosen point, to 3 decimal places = -0.022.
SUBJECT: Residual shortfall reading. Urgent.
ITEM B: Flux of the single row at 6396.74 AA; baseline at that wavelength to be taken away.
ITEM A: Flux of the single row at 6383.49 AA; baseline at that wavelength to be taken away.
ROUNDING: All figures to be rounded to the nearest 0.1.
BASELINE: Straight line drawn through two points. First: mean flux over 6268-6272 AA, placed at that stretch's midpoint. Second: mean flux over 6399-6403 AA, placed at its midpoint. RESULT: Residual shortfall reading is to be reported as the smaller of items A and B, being 0.3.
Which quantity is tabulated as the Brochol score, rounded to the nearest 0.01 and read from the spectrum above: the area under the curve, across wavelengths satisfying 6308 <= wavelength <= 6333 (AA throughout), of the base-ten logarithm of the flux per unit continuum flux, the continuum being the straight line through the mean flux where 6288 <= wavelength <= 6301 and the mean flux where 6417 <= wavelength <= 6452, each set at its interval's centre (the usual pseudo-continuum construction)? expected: -0.32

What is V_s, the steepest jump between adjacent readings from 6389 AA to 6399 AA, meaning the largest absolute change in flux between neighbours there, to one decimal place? 3.4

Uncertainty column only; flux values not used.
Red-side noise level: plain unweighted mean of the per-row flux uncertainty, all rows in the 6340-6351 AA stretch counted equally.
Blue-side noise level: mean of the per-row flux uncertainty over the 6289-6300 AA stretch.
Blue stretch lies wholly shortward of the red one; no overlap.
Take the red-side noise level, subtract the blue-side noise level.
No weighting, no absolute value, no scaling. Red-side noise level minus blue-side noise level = 0.03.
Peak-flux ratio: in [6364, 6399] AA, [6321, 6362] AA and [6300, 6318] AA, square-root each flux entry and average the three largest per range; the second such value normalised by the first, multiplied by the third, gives 3.69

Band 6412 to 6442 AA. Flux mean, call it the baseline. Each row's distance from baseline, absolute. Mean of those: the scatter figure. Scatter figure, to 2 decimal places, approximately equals 0.50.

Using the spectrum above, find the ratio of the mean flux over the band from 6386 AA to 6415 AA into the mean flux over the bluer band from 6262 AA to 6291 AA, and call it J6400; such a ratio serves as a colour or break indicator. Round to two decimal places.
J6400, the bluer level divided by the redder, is 0.96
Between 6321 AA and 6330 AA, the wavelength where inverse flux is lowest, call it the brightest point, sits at 6323.51 AA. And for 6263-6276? 6272.76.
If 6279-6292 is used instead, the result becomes 6285.77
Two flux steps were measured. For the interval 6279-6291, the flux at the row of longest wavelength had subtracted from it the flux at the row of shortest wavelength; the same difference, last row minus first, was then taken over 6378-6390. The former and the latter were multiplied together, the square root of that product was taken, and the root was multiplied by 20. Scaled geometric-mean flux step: 33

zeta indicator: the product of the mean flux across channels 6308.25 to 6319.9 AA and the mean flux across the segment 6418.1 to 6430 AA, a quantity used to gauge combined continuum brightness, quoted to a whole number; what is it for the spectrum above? 186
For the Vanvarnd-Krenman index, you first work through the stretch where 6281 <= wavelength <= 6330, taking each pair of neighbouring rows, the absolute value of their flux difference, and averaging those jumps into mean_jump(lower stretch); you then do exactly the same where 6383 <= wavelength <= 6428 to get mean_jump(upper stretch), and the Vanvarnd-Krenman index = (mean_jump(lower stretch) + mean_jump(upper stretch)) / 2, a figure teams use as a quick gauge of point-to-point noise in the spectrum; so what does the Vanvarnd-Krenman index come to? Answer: 0.70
